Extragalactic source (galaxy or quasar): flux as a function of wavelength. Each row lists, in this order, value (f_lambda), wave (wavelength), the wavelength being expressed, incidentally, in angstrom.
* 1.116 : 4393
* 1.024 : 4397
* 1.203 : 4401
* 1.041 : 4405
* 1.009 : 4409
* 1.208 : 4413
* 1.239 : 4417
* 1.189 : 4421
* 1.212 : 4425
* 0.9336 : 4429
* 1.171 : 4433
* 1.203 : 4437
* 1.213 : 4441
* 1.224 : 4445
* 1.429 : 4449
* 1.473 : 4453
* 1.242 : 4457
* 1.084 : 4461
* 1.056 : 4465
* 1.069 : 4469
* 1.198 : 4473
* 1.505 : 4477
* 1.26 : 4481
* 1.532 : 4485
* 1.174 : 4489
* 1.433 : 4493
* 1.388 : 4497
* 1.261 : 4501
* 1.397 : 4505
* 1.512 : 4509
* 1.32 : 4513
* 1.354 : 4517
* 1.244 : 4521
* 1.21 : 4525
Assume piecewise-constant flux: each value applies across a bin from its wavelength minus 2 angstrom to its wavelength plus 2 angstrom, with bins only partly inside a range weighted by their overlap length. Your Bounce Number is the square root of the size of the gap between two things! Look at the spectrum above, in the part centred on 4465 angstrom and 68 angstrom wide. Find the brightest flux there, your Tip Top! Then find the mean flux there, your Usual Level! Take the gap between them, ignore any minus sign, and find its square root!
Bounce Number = 0.51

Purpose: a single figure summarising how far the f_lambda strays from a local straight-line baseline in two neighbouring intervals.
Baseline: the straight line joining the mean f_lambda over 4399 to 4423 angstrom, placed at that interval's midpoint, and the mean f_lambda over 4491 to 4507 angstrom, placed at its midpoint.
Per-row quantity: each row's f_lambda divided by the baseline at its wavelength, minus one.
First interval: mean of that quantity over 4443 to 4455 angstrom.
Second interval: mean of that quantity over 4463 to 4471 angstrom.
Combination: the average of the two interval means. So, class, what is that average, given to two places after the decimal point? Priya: -0.04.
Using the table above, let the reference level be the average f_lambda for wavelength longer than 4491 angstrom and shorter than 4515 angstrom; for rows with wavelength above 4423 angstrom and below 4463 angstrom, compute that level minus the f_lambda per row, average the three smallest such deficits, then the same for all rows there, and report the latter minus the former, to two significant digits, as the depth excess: 0.16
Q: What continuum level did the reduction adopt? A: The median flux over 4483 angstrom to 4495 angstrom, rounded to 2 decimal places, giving 1.43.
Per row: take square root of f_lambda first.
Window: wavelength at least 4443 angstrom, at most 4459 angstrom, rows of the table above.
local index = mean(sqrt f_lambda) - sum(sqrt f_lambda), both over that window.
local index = -3.47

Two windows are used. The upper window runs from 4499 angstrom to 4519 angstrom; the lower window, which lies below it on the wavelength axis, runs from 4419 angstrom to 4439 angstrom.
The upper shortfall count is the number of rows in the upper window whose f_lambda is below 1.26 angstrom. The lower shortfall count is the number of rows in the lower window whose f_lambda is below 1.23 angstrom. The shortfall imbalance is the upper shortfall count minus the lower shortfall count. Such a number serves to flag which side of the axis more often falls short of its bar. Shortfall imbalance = -5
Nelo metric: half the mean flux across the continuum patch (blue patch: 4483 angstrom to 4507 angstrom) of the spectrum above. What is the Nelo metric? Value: 0.68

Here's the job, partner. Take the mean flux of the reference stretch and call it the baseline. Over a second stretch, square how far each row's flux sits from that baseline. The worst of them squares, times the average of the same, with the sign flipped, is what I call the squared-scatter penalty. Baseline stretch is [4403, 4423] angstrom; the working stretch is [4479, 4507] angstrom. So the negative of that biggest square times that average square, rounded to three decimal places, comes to -0.009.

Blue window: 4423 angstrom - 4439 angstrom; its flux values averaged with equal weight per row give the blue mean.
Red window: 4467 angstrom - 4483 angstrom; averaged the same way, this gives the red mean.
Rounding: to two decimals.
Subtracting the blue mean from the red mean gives 0.13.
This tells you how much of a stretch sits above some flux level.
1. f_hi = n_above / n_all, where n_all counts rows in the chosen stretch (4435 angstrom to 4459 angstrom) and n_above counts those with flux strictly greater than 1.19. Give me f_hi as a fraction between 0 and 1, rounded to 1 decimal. 1.0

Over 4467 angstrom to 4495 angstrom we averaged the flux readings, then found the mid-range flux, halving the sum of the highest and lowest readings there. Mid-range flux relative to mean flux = 0.99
